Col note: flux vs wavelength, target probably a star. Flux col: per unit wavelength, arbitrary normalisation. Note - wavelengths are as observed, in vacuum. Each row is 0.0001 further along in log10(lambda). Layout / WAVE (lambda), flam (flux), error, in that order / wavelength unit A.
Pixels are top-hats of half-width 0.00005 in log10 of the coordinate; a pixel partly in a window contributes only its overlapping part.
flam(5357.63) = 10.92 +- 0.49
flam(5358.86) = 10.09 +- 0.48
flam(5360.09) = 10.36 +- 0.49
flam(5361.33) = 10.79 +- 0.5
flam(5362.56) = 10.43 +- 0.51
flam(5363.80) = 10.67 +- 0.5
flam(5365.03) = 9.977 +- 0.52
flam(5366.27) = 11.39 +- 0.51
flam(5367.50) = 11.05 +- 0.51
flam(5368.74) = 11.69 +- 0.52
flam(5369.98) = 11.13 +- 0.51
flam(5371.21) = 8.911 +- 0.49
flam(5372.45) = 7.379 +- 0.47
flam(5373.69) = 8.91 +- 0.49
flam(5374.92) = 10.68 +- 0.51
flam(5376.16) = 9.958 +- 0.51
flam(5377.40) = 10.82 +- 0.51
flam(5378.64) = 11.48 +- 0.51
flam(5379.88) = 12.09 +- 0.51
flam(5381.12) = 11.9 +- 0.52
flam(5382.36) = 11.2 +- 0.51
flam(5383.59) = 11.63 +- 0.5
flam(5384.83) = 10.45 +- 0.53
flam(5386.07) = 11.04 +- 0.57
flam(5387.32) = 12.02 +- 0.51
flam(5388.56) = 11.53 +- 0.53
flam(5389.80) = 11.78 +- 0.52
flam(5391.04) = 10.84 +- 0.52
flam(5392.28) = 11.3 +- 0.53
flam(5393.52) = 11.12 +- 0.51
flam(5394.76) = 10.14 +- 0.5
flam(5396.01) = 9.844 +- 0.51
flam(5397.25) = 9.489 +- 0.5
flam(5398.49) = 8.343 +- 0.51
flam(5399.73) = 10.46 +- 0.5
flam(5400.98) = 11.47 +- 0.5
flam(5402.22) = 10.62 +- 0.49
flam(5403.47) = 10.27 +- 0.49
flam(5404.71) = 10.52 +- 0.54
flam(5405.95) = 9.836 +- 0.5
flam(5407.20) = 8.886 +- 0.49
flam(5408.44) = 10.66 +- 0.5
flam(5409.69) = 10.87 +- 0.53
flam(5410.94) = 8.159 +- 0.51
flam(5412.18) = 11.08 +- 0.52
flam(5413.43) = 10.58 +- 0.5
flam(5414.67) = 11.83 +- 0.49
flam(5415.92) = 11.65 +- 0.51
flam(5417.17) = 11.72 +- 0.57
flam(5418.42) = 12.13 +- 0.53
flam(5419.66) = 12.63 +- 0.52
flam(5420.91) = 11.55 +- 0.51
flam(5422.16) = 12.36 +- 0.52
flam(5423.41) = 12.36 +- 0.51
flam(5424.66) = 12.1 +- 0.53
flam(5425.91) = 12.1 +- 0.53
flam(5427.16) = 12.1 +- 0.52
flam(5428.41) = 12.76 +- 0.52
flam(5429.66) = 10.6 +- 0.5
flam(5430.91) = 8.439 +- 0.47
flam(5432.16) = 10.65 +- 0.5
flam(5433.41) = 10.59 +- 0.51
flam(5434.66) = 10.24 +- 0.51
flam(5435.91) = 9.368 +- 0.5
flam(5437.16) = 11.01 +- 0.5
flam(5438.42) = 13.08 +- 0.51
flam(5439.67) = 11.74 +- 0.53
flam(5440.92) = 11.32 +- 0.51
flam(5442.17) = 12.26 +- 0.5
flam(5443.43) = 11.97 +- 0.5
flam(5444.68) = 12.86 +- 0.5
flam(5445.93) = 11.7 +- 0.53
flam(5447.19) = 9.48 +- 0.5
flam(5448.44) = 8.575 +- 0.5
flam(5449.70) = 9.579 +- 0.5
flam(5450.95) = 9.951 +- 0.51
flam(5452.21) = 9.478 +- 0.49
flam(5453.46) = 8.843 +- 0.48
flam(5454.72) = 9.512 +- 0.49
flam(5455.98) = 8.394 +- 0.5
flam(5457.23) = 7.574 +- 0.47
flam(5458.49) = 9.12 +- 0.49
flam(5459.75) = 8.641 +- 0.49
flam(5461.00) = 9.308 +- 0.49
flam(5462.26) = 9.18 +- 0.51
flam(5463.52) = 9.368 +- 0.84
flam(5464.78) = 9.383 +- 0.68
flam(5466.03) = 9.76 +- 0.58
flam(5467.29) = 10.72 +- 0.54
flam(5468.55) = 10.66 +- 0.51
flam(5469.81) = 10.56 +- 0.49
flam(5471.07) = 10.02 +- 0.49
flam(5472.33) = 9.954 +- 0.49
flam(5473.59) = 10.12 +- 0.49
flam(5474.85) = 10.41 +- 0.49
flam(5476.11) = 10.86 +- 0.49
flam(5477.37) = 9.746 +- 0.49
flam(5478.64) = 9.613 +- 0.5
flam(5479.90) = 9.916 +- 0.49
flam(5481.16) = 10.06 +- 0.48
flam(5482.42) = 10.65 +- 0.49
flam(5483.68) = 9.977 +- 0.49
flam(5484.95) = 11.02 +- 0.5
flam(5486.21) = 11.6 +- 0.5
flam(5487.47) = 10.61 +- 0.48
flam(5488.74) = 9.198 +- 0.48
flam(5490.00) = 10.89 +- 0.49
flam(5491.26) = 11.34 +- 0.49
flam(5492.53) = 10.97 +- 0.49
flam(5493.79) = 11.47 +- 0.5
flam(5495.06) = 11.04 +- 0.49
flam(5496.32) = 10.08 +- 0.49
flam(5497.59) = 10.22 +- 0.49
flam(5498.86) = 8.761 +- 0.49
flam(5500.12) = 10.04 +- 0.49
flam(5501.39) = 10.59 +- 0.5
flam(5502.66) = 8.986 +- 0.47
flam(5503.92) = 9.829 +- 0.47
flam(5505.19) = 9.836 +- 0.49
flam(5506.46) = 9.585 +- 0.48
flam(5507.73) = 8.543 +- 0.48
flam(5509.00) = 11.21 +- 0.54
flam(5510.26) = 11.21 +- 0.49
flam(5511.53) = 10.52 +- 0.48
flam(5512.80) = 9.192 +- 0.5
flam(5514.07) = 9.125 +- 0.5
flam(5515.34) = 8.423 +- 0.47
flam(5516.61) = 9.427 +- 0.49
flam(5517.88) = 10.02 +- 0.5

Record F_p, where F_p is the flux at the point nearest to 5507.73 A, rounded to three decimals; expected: 8.543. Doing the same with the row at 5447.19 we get 9.480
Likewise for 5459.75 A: 8.641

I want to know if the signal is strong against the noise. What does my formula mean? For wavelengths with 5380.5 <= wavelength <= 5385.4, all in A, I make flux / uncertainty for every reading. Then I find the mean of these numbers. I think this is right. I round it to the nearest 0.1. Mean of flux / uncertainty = 22.0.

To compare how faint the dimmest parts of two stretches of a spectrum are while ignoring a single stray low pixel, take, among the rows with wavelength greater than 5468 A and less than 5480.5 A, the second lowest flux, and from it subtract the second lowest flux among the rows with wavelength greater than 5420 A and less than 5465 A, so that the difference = 1.4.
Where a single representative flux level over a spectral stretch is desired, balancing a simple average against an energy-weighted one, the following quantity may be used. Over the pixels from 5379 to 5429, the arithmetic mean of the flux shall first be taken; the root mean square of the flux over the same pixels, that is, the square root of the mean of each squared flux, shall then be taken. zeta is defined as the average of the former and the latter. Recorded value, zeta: 11.1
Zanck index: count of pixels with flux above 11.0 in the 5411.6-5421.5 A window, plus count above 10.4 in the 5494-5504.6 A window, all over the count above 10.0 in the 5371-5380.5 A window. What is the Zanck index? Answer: 2.25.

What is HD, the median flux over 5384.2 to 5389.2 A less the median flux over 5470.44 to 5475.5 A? 1.2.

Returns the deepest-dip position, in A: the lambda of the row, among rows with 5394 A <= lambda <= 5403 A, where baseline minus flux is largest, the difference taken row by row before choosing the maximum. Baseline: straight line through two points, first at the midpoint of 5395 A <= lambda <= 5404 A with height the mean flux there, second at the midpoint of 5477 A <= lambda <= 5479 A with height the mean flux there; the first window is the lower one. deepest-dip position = 5398.49 A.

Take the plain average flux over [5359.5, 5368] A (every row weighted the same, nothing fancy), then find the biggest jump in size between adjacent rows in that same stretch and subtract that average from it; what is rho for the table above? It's -9.25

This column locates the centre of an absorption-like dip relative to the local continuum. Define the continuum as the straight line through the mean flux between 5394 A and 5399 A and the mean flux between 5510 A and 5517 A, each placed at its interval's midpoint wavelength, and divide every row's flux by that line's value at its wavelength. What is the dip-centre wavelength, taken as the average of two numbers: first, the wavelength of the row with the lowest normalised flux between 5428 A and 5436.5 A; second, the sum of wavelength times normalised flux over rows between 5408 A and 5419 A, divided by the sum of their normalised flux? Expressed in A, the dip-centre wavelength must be 5422.3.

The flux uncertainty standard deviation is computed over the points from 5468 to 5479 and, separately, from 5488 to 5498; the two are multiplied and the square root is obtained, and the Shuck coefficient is 0.006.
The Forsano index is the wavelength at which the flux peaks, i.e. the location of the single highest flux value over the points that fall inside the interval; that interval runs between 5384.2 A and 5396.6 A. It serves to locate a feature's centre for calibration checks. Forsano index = 5387.32 A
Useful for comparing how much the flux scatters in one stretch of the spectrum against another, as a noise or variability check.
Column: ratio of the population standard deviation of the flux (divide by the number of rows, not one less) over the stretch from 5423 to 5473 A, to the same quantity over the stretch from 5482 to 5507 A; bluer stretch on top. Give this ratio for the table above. 1.75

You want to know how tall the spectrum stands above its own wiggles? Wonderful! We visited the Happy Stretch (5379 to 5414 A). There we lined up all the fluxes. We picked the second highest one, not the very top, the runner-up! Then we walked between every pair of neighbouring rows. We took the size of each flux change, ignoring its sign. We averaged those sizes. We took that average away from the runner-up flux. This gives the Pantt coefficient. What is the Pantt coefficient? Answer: 11.1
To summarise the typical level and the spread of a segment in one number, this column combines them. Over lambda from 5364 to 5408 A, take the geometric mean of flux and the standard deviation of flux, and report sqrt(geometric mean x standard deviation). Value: 3.4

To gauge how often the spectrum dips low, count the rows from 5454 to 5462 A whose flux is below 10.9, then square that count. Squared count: 36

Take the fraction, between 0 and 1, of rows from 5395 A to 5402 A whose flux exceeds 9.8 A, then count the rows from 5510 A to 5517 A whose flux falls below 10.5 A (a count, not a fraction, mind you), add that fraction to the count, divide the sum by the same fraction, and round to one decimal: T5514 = 7.7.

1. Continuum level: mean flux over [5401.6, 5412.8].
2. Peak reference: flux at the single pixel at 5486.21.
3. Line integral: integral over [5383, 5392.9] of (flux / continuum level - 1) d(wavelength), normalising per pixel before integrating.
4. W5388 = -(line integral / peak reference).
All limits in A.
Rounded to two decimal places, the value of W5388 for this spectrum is -0.10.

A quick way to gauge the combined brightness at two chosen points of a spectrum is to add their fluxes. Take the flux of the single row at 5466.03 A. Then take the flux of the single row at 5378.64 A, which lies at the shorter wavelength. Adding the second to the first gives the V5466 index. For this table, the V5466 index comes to 21.2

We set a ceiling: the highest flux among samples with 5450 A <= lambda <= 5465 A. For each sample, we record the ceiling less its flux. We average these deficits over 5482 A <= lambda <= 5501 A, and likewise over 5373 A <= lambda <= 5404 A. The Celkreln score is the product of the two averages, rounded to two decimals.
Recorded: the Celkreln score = 0.47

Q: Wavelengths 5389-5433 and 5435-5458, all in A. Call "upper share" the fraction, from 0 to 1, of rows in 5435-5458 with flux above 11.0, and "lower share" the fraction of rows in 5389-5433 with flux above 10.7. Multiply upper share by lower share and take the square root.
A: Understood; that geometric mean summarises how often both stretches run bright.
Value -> 0.49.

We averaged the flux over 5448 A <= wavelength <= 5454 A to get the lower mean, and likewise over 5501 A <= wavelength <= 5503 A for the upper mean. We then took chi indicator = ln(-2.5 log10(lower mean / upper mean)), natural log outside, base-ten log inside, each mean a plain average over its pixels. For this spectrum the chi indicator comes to -2.9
